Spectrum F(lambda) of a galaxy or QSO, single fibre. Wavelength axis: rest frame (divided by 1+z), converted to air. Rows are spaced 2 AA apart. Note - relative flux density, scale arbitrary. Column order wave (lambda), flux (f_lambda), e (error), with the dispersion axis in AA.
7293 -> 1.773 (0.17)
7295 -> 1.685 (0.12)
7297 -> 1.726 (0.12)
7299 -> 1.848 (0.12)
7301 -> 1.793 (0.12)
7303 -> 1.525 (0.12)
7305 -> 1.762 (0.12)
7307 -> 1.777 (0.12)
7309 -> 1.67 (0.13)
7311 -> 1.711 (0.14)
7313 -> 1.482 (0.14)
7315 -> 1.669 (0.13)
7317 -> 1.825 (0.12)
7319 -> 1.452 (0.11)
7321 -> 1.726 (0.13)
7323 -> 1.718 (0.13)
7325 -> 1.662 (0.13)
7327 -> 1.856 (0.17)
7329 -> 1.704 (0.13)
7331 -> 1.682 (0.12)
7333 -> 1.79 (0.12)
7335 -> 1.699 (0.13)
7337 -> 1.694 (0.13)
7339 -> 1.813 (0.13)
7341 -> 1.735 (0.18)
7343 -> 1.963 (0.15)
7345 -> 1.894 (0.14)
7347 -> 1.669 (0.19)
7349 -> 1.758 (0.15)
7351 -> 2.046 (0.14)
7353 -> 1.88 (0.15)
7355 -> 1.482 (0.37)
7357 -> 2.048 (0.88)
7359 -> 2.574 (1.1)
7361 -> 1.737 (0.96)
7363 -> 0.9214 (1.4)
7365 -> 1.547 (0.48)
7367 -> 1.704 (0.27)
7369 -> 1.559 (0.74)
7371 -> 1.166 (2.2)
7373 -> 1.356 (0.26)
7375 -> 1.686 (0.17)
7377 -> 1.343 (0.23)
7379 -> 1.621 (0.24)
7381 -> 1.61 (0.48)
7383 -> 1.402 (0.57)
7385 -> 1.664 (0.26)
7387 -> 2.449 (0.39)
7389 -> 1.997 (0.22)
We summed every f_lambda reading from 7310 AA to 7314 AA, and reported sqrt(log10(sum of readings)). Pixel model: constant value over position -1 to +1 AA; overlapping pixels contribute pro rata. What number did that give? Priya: 0.710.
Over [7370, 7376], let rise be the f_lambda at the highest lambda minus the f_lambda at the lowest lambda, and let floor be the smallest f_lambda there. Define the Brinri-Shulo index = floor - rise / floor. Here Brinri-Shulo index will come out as 0.72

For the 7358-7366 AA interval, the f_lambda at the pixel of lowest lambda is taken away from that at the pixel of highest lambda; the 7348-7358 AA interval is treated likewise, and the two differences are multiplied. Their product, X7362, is -0.30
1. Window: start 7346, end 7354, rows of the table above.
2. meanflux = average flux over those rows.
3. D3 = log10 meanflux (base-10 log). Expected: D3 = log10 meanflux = 0.264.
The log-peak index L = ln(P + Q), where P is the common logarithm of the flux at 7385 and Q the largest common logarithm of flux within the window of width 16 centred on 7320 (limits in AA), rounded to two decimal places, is -0.71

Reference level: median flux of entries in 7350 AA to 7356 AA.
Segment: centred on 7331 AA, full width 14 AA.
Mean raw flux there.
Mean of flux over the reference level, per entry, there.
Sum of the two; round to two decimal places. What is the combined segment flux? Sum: 2.65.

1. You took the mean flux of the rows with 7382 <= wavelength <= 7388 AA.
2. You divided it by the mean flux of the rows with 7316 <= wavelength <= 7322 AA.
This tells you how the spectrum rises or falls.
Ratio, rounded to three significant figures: 1.10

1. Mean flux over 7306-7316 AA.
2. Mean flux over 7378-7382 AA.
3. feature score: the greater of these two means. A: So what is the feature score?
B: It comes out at 1.66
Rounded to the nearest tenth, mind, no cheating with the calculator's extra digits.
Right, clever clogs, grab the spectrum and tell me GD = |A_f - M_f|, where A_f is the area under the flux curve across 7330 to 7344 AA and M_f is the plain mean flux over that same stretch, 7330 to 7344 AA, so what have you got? 23.0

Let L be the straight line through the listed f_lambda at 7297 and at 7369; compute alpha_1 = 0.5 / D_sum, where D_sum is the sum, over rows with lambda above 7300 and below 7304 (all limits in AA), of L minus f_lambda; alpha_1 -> 4.5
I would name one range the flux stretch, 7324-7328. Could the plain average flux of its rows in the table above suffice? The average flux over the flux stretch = 1.76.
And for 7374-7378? 1.51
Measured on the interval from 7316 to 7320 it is 1.64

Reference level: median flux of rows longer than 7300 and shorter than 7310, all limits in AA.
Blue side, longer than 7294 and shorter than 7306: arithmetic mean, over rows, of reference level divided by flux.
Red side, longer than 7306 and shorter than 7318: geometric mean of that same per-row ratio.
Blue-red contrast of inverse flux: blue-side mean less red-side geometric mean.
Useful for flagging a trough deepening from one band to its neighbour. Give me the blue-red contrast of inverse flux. -0.02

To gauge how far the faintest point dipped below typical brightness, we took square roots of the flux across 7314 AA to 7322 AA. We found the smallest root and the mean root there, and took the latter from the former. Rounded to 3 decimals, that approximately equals -0.085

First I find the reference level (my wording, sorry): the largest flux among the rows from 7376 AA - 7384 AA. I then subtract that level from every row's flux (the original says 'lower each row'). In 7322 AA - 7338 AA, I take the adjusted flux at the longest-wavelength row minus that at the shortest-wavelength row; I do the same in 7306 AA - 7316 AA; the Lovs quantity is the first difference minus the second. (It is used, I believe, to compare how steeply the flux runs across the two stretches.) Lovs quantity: 0.08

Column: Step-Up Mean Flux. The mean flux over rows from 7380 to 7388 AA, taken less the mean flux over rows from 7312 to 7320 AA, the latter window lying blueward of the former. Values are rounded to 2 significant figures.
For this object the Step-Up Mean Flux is 0.17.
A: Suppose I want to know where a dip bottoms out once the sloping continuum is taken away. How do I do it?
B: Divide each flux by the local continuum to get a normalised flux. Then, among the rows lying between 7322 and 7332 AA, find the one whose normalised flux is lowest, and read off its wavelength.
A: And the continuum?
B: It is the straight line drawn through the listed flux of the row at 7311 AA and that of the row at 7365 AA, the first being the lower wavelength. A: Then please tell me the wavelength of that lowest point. 7325 AA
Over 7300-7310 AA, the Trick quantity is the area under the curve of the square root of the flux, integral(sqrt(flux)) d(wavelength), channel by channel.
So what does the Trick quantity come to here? 13.1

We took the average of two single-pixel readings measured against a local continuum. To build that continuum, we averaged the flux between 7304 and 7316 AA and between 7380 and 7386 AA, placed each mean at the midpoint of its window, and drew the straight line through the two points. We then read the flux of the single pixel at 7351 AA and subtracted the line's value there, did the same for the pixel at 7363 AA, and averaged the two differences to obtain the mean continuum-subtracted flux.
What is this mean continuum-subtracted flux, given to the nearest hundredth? -0.12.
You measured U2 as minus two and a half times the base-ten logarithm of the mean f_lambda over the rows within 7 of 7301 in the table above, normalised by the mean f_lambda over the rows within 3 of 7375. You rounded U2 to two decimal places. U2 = -0.18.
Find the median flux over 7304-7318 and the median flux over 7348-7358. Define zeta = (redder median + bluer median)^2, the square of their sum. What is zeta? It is 12.9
